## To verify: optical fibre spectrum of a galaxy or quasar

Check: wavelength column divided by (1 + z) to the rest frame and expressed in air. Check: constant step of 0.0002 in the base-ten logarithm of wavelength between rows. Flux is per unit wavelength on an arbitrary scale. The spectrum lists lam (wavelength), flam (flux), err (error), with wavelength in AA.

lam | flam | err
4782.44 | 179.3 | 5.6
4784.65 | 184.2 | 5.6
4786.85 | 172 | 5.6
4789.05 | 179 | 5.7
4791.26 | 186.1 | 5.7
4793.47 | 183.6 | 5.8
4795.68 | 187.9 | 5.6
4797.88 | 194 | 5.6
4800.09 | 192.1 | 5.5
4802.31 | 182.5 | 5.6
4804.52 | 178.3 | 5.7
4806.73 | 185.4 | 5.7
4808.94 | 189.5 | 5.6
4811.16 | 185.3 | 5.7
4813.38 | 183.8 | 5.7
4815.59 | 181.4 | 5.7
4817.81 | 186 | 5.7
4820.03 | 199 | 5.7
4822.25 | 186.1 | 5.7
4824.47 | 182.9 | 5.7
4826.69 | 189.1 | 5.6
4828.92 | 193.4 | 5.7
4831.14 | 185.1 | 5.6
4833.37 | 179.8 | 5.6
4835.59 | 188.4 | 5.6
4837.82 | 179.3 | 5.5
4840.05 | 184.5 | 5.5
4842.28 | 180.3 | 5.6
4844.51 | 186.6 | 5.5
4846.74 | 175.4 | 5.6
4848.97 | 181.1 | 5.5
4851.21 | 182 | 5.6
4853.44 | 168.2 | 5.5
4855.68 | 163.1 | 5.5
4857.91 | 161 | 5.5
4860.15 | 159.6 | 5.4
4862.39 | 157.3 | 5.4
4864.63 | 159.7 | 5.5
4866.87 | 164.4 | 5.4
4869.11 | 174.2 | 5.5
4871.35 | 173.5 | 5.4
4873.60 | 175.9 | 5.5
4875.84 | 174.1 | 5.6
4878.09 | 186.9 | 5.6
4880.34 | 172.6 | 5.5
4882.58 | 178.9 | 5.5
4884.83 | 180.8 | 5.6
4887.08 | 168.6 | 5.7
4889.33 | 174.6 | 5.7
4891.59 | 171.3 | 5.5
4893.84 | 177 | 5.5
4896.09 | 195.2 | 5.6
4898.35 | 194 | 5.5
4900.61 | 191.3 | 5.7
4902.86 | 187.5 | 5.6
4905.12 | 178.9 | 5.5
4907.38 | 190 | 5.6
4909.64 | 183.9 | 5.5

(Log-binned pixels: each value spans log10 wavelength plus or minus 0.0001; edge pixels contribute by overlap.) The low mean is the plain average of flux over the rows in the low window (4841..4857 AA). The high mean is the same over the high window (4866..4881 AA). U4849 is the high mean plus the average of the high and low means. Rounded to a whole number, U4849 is 350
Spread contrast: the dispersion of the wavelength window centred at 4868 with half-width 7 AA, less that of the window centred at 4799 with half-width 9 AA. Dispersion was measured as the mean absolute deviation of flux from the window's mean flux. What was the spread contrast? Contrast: 3.2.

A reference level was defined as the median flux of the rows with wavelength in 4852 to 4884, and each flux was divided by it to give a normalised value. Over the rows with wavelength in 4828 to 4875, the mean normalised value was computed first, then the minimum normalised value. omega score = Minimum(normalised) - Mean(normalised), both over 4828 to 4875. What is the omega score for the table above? -0.103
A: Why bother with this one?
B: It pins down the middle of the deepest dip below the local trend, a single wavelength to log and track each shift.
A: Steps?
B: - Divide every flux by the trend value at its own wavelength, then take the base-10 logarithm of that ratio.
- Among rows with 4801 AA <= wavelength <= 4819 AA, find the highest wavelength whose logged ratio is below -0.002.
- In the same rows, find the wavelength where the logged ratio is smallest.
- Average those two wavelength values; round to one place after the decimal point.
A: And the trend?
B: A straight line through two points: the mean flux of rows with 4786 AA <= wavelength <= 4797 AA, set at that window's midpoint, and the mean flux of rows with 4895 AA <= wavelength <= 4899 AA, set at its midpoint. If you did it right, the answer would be 4810.1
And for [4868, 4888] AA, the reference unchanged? 4887.1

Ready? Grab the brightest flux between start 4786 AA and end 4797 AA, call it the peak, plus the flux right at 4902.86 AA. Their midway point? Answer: 188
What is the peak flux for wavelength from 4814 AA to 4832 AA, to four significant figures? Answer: 199.0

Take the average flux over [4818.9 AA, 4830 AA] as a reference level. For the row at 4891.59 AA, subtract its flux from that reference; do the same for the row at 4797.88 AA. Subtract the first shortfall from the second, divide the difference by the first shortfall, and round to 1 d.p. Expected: -1.2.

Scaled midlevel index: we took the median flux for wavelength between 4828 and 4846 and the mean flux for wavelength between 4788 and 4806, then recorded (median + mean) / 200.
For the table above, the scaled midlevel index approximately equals 1.85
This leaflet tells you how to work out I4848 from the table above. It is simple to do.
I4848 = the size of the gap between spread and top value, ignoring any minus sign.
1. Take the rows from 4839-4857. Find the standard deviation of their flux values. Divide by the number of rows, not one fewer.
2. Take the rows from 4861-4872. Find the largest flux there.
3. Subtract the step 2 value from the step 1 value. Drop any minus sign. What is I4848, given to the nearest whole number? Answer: 167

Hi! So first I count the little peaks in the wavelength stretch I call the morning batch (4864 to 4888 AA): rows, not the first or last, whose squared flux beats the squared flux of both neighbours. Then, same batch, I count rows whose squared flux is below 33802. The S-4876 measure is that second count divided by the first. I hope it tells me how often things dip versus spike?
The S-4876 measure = 2.5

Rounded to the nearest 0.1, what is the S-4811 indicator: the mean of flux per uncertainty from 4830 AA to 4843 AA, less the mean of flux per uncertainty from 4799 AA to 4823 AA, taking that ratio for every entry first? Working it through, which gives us 0.0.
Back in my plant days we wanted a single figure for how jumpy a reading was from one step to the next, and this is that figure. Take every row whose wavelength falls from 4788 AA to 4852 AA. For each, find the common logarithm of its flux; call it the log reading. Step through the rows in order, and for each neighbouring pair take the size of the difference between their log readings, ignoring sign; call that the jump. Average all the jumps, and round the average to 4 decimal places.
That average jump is 0.0137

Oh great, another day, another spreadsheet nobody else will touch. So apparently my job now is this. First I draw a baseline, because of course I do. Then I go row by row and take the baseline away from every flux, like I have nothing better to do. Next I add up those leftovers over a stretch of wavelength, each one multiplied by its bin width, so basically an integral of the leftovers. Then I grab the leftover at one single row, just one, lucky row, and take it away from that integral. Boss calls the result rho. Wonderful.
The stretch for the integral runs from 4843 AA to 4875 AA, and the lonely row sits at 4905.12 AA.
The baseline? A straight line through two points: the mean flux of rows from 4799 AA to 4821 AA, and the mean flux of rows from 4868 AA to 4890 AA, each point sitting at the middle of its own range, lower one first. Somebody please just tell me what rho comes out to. -285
